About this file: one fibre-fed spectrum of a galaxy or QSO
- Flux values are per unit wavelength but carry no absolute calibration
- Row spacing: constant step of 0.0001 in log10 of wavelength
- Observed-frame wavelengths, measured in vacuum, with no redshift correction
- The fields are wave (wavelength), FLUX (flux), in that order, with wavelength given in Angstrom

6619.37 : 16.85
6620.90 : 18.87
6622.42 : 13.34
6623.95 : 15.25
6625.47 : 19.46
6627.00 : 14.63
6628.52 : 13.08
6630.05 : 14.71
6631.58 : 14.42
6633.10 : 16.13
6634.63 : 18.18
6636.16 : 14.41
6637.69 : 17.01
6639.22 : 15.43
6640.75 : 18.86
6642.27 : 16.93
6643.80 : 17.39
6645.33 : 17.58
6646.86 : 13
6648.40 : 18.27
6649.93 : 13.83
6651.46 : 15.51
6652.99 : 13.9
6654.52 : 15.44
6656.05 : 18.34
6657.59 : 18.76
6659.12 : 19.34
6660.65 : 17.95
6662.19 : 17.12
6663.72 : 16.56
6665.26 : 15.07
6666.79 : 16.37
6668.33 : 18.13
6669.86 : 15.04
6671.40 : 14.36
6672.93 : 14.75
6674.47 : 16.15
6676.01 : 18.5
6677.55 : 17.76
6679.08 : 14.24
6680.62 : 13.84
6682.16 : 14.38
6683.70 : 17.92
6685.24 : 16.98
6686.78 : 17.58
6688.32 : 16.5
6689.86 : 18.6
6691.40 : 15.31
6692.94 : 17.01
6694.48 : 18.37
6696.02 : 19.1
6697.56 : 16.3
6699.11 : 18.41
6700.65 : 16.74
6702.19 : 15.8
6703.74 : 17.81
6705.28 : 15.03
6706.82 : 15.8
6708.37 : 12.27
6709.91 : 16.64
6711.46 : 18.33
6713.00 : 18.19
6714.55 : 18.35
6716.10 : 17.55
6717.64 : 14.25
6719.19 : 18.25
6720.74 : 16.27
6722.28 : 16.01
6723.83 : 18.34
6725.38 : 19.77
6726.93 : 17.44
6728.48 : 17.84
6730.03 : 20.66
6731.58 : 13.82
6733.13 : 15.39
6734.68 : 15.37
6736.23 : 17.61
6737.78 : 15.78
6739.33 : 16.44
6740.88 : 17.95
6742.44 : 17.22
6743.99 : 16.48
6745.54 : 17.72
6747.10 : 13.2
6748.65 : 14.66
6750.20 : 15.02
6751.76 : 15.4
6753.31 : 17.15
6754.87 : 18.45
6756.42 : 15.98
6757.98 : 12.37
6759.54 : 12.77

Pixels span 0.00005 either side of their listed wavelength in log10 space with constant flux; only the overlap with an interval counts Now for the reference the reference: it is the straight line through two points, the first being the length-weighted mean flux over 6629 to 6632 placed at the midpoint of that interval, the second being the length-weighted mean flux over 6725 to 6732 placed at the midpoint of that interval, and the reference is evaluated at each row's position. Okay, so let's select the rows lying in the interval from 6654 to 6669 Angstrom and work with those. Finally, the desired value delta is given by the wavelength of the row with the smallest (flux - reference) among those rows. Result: 6665.26 Angstrom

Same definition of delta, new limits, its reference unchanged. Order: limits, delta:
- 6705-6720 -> 6708.37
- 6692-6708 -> 6705.28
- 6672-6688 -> 6680.62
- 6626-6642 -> 6628.52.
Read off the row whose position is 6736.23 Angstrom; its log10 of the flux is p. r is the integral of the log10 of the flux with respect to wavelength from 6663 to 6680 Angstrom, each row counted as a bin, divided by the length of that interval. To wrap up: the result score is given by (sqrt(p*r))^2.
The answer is 1.50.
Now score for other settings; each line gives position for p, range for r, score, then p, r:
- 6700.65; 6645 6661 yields 1.48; 1.22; 1.21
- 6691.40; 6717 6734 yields 1.46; 1.18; 1.23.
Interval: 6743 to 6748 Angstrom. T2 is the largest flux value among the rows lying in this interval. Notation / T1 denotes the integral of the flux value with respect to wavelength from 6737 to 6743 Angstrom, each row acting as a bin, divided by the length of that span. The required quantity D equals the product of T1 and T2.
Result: 298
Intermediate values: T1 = 16.8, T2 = 17.72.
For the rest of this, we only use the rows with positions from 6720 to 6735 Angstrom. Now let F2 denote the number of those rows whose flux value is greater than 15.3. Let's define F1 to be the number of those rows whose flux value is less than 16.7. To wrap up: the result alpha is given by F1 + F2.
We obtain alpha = 14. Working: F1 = 5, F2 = 9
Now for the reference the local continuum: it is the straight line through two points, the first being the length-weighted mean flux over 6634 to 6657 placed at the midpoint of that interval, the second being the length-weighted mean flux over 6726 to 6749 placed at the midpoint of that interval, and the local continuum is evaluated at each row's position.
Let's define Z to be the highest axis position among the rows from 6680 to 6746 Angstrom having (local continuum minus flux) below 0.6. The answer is 6745.54 Angstrom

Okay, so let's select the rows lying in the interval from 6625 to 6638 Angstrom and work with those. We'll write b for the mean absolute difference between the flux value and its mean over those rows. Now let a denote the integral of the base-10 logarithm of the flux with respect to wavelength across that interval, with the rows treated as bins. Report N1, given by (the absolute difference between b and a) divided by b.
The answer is 8.1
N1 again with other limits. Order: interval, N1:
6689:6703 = 13.7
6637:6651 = 9.7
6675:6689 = 10.3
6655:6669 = 14.8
